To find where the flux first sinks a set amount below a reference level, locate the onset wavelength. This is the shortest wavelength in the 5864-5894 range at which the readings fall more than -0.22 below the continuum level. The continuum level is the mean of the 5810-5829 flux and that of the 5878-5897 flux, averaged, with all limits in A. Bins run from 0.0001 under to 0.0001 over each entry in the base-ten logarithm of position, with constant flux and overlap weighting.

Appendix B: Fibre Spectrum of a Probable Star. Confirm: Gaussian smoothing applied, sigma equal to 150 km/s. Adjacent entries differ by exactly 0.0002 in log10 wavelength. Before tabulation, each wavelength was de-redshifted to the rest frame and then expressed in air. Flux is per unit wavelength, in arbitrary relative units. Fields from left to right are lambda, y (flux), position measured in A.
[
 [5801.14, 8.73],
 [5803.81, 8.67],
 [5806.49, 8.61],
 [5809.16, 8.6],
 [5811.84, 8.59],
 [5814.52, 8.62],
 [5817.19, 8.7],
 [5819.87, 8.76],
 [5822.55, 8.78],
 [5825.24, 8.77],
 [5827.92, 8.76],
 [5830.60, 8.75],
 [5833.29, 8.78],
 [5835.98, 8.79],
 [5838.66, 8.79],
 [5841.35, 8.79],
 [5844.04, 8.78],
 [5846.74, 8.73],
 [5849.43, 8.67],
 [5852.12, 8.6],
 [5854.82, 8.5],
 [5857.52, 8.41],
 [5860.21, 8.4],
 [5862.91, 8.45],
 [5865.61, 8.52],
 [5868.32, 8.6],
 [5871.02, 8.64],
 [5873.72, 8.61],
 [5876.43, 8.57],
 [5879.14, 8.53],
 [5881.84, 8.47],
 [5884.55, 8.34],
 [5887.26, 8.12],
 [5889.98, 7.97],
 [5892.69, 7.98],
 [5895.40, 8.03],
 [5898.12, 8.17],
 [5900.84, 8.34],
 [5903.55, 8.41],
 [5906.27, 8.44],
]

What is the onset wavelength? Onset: 5865.61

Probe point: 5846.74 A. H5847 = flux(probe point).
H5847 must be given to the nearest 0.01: 8.73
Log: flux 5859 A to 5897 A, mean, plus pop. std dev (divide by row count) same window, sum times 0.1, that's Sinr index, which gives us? 0.861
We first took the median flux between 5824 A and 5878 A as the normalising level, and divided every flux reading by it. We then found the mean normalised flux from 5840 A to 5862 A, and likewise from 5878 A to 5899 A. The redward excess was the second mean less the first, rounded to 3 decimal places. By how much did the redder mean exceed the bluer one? -0.047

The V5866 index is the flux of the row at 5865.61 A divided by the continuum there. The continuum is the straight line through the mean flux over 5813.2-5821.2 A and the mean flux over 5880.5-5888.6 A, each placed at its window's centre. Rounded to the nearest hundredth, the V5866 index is 1.01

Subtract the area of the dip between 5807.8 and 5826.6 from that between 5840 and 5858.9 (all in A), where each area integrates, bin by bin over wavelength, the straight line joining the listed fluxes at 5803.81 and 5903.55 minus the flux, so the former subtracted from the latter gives -1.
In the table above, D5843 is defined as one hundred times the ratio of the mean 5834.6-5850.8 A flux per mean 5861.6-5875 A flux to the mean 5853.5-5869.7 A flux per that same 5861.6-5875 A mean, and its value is 103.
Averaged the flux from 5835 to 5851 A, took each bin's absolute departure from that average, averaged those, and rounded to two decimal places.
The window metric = 0.04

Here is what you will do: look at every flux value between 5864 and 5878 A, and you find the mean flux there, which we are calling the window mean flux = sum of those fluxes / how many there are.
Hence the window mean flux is 8.6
